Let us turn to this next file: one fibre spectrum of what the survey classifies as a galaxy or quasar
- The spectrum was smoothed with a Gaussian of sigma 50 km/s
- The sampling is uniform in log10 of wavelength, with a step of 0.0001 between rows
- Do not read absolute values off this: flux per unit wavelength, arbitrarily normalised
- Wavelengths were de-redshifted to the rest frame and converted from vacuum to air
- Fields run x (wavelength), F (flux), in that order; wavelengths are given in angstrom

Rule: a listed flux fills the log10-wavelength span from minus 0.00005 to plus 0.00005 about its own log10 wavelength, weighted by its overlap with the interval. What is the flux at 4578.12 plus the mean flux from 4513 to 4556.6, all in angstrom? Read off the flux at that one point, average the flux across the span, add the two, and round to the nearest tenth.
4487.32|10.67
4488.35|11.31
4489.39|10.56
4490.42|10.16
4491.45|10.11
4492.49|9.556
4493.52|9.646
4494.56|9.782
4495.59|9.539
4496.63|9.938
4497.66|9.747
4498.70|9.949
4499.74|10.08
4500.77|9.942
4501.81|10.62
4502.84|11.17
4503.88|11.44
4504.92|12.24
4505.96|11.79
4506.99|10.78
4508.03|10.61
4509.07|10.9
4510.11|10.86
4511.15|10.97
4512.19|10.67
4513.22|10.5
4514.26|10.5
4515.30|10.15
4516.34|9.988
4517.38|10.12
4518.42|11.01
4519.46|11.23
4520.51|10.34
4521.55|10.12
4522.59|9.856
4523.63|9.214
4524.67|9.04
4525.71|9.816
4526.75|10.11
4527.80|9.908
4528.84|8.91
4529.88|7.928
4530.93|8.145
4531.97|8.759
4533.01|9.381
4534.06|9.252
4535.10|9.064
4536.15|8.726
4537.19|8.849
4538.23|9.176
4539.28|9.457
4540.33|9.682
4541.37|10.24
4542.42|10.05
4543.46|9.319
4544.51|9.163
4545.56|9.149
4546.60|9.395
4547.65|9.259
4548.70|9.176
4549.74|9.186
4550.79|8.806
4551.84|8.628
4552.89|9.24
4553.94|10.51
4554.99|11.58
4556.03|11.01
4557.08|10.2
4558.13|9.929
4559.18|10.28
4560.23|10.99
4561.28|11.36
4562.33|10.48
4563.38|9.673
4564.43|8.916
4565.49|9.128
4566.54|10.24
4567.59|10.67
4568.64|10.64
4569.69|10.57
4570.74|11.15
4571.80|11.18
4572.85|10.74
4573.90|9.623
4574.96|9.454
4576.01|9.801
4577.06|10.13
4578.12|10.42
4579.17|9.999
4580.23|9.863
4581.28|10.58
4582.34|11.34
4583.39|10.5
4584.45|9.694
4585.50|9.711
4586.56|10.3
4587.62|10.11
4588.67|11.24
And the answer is 20.0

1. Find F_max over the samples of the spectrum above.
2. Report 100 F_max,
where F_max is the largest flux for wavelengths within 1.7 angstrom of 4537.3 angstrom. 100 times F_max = 918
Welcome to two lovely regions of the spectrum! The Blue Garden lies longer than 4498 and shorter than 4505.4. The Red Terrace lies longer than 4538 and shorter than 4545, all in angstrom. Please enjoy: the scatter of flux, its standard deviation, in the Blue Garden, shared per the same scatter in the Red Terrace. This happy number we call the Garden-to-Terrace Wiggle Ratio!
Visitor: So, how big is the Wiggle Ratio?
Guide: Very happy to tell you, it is 2.06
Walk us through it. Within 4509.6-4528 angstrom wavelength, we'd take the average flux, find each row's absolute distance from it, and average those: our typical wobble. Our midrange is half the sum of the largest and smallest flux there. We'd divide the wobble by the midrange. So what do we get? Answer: 0.045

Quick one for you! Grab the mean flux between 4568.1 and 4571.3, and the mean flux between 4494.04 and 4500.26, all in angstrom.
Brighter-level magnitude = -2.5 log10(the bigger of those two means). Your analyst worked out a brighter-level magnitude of -2.582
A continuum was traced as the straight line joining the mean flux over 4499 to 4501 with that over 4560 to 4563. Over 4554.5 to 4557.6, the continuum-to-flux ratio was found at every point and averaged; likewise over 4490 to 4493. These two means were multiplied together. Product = 0.99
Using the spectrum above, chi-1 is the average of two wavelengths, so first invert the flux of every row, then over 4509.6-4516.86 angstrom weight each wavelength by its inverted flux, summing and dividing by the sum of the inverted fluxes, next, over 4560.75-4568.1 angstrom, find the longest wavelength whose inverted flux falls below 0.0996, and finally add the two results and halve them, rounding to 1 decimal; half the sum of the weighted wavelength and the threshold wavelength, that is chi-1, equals 4540.4 angstrom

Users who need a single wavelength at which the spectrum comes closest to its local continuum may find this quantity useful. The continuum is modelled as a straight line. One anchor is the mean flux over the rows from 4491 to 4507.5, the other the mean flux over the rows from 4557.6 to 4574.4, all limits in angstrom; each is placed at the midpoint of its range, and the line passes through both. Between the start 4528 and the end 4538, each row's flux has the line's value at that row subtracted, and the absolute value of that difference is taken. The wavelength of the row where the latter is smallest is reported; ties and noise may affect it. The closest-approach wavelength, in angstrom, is 4533.01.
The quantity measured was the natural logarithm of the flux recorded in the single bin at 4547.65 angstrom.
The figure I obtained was 2.226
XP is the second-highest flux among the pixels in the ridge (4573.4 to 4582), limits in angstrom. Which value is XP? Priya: 10.42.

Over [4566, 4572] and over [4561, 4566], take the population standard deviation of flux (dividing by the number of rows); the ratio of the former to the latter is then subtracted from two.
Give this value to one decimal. 1.6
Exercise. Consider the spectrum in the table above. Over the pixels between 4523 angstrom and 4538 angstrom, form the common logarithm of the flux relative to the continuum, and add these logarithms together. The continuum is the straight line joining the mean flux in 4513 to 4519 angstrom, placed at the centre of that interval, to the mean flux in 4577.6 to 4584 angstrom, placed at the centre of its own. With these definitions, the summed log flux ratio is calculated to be -0.8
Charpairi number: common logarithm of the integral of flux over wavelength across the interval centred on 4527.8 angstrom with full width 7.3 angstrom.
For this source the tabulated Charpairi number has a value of 1.82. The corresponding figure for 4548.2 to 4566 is 2.25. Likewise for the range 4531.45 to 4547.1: 2.16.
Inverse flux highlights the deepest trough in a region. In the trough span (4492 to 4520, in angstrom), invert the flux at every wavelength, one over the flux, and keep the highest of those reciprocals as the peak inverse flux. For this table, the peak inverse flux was 0.105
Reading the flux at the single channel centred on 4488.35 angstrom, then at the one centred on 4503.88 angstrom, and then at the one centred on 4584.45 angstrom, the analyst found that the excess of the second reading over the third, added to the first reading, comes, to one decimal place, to 13.1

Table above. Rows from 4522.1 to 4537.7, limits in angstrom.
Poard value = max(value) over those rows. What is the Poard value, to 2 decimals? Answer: 10.11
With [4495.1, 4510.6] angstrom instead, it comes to 12.24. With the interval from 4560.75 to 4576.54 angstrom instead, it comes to 11.36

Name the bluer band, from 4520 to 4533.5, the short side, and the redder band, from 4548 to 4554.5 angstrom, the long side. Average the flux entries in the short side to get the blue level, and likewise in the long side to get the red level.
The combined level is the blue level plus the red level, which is 18.6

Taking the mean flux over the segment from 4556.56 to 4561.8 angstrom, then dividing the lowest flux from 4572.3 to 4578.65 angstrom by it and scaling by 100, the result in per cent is 90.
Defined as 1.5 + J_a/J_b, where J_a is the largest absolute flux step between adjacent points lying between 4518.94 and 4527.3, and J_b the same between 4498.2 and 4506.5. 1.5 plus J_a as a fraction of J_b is 2.6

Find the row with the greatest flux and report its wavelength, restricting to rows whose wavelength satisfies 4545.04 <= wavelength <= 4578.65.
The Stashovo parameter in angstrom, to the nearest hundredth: 4554.99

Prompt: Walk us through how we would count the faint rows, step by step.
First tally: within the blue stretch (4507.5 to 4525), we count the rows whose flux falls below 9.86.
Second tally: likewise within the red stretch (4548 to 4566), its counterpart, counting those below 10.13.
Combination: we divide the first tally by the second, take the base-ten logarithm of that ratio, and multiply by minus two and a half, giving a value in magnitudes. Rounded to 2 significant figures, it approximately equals 1.2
